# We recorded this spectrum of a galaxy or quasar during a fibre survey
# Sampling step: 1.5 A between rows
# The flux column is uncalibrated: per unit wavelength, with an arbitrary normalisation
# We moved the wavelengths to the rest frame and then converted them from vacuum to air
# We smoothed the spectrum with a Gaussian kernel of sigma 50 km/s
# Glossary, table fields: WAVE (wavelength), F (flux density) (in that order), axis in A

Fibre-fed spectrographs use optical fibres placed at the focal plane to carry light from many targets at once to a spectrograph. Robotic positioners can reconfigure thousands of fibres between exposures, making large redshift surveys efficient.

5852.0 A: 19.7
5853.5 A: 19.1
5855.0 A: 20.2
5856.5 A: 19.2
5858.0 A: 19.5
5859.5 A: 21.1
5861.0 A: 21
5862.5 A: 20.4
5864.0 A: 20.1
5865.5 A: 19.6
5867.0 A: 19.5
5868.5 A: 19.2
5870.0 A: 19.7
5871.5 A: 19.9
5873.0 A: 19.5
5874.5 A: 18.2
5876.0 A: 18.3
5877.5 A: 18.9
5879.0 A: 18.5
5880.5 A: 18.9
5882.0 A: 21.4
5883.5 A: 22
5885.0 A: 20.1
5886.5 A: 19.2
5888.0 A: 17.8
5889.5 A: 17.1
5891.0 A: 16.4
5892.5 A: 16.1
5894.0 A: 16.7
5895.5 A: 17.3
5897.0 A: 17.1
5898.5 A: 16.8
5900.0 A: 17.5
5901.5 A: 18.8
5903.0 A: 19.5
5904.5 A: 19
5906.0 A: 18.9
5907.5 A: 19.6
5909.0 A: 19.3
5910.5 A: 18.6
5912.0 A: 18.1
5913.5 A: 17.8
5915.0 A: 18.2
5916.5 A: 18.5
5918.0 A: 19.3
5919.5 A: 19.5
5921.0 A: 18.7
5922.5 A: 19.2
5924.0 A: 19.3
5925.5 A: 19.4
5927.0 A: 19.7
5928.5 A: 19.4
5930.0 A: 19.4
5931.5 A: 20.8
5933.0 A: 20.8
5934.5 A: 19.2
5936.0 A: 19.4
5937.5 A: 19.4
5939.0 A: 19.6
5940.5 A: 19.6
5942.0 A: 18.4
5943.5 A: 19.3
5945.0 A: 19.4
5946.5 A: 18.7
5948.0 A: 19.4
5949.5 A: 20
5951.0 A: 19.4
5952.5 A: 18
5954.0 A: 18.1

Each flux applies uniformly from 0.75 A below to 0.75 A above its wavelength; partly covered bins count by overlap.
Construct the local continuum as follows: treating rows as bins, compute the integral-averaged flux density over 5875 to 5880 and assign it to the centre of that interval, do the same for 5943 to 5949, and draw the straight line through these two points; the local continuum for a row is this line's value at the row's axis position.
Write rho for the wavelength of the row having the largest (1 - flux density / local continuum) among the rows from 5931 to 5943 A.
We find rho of 5942.0 A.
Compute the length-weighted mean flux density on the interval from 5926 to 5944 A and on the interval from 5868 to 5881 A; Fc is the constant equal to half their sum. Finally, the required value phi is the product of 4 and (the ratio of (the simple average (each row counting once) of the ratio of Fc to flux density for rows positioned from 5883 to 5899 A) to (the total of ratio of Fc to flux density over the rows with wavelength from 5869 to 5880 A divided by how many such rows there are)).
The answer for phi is 4.28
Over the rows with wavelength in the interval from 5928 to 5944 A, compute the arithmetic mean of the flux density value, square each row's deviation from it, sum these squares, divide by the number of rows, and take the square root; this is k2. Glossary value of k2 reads 0.7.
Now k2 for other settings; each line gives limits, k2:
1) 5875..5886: 1.4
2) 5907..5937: 0.7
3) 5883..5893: 2.0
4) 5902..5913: 0.5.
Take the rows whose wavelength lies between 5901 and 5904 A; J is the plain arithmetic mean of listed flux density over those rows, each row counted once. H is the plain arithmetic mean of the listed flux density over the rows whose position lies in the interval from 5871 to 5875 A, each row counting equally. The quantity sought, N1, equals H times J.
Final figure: 368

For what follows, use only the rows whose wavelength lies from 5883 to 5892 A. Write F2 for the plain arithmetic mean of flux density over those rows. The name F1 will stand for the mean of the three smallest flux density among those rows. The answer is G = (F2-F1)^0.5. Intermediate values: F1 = 17.1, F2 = 18.8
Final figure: 1.29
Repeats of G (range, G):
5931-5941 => 0.70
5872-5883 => 0.88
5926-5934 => 0.72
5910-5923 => 0.79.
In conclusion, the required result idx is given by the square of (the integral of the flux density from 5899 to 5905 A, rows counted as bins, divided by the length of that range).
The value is 346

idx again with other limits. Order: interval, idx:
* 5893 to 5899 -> 287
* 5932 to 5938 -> 390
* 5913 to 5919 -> 343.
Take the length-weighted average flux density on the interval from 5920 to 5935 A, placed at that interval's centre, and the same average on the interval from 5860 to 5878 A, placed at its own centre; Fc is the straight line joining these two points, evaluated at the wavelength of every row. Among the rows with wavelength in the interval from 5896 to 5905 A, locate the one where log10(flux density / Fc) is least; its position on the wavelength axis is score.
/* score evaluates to 5898.5 A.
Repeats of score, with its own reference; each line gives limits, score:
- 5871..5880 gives 5874.5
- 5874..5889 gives 5888.0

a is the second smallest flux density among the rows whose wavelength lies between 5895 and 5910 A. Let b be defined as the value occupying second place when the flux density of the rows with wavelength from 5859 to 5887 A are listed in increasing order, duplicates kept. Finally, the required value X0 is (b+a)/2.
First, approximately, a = 17.1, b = 18.3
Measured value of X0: 17.7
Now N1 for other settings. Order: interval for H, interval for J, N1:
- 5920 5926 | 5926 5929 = 374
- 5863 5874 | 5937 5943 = 378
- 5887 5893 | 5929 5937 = 336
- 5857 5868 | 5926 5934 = 404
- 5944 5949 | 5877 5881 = 360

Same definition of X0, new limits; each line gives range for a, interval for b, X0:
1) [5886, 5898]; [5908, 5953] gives 17.2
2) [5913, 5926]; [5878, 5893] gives 17.3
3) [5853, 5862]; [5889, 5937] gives 17.8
